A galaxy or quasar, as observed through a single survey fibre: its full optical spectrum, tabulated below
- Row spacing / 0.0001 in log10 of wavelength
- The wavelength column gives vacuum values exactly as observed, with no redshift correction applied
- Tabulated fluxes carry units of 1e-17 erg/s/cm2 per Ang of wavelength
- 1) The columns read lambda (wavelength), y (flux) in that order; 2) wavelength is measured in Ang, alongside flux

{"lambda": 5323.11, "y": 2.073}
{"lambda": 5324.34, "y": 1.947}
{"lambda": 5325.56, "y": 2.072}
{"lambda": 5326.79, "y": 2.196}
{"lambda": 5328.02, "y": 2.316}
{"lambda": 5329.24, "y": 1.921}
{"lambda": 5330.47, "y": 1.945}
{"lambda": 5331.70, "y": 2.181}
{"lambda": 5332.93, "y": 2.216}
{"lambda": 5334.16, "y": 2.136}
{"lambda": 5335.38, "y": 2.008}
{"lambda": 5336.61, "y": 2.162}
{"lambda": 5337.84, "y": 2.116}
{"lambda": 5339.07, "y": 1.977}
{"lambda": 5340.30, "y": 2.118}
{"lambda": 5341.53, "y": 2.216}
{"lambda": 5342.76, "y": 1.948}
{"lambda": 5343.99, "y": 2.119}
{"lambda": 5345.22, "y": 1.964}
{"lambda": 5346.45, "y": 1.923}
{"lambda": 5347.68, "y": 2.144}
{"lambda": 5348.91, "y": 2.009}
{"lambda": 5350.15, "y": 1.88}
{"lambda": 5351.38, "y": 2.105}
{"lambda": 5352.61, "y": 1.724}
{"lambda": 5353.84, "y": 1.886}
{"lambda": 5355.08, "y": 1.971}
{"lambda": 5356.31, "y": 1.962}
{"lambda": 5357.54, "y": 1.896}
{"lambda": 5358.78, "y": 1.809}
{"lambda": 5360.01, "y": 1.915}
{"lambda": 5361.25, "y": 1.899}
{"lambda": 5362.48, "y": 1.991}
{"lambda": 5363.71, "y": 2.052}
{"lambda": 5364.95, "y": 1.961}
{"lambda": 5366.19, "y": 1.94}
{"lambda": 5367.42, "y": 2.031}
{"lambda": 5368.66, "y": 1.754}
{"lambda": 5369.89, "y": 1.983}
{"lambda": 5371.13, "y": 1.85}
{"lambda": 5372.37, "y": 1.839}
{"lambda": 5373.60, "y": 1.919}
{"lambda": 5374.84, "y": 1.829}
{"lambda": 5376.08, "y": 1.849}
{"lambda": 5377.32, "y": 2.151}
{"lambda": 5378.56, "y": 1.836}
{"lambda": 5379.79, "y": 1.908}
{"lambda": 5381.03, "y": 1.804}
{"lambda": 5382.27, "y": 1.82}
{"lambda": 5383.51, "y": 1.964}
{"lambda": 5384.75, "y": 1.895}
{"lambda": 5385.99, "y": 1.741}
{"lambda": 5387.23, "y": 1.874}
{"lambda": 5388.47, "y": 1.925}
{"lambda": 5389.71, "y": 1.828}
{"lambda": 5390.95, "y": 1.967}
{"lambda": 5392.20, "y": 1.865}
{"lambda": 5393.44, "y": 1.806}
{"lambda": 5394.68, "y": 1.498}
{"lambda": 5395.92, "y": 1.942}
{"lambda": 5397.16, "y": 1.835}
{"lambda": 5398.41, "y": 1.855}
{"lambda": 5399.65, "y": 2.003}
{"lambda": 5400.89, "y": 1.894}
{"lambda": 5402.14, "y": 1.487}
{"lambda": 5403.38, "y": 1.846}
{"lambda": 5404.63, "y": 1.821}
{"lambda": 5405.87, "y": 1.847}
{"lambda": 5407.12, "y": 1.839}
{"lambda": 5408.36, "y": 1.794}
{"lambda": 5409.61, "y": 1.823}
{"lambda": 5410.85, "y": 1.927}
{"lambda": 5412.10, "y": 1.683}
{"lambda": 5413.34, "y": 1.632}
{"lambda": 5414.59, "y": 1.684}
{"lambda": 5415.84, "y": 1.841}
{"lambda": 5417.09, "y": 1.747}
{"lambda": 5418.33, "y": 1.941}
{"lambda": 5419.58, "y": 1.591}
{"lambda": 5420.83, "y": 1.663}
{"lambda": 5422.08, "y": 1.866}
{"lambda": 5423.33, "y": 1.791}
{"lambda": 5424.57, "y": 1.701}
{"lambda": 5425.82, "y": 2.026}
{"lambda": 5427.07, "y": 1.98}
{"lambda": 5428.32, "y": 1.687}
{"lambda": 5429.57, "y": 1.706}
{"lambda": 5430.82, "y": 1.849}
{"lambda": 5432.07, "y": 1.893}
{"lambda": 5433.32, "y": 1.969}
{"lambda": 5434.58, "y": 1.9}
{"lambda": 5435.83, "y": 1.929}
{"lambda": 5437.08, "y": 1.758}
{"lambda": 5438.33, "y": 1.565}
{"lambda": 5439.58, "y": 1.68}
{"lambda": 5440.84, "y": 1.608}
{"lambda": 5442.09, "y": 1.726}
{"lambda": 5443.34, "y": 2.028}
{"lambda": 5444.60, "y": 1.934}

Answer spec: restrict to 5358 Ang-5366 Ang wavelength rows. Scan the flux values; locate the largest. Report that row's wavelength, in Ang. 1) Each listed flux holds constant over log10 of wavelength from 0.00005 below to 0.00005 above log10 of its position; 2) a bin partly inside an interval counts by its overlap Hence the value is 5363.71 Ang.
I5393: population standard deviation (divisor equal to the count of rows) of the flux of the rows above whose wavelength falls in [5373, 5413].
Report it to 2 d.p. 0.12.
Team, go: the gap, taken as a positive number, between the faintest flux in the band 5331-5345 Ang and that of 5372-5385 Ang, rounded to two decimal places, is 0.14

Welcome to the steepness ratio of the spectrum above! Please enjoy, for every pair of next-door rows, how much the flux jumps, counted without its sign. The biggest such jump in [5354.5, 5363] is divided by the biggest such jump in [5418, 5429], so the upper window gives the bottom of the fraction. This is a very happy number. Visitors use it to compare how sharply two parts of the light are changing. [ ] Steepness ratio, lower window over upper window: 0.3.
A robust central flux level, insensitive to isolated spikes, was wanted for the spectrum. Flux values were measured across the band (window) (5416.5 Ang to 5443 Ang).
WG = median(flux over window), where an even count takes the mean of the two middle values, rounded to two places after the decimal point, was 1.76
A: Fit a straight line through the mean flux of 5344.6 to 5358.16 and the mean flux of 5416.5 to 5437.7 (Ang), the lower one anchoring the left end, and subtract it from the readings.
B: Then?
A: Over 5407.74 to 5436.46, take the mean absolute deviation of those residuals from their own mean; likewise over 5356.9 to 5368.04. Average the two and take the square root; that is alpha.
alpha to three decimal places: 0.295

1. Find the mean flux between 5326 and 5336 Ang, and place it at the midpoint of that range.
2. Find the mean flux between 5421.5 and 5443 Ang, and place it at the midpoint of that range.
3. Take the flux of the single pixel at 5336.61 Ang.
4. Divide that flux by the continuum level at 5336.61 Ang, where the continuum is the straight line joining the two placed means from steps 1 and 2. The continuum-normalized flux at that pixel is 1.03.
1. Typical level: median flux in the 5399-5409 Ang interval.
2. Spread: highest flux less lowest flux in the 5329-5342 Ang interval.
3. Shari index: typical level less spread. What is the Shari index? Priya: 1.55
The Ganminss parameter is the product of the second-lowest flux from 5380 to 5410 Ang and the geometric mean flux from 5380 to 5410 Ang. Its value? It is 2.7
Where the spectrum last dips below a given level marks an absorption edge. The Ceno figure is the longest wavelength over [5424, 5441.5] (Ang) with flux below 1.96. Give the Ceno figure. 5440.84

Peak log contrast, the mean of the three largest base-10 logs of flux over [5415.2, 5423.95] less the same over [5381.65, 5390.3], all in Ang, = -0.010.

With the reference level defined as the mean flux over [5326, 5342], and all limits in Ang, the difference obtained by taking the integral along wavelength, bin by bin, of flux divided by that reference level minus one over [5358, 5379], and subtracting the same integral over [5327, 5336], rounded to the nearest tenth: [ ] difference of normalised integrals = -1.9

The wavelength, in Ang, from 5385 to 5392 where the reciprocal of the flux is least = 5390.95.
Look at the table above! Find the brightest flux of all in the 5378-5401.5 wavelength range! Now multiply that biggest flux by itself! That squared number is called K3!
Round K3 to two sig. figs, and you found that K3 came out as 4.0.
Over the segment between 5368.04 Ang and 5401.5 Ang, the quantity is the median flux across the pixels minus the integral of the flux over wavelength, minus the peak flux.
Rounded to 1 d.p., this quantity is -62.8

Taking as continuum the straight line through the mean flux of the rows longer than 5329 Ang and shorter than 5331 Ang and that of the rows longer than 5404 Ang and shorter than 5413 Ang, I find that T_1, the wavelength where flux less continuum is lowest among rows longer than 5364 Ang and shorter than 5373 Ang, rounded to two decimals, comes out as 5368.66 Ang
